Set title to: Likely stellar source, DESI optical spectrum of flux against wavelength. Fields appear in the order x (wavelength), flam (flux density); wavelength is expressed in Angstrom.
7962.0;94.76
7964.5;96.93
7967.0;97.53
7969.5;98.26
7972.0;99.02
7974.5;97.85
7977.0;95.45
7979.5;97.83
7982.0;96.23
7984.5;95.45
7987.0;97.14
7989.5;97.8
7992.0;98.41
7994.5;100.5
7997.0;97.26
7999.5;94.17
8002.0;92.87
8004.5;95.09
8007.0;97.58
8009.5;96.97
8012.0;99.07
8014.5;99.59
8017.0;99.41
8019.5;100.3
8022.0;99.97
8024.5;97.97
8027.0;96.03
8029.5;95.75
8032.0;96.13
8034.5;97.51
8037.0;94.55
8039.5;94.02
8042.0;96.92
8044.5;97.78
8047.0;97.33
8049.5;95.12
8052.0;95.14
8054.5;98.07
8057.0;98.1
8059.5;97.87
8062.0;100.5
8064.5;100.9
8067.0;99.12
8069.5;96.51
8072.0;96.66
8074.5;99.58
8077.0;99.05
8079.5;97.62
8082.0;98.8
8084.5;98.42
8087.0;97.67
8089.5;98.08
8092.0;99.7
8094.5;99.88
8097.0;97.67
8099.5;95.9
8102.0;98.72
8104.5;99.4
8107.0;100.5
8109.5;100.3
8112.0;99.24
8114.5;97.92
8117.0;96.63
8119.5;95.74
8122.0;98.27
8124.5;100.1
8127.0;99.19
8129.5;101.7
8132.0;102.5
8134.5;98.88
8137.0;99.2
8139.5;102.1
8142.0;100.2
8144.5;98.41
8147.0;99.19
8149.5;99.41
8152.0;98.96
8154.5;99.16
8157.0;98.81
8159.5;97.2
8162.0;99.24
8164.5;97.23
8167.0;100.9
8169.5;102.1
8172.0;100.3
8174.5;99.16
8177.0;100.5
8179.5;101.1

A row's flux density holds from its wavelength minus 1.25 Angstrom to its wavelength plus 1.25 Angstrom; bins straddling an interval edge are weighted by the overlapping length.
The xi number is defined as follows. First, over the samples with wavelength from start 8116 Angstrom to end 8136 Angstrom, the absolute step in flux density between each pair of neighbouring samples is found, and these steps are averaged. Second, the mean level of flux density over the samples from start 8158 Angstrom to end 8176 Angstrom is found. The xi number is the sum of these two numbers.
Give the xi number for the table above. 101.3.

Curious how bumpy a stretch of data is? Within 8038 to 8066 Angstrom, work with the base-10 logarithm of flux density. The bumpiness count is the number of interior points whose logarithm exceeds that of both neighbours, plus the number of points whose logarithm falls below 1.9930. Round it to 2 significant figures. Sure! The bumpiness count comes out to 11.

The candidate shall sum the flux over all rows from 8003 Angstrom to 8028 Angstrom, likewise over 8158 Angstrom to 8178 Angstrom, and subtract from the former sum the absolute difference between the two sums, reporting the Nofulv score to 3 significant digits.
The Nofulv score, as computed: 797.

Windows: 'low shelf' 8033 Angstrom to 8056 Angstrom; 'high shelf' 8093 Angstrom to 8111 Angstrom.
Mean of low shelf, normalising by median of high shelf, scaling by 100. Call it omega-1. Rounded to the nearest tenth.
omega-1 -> 96.9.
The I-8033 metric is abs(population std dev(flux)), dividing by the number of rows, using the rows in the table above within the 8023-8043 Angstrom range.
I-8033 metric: 1.28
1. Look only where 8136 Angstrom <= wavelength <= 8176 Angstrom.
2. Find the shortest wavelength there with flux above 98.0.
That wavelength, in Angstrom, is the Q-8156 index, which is 8137.0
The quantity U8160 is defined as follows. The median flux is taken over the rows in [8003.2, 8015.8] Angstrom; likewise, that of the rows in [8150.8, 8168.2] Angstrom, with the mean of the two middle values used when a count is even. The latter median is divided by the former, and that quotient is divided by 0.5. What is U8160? 2.03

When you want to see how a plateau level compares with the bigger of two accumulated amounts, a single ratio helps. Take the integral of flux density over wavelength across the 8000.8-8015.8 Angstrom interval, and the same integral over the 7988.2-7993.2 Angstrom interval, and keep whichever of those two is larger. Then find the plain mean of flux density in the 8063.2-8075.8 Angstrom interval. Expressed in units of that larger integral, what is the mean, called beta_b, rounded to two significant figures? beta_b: 0.068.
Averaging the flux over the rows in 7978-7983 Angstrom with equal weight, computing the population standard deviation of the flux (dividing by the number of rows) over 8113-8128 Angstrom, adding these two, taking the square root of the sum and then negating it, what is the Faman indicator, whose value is -9.92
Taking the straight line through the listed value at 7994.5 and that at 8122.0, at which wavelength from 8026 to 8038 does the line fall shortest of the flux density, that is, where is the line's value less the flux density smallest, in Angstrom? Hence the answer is 8034.5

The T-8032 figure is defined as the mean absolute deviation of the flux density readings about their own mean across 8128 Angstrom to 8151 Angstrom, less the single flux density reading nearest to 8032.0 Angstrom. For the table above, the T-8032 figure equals -95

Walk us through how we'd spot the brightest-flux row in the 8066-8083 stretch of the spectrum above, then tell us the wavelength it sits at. 8074.5 Angstrom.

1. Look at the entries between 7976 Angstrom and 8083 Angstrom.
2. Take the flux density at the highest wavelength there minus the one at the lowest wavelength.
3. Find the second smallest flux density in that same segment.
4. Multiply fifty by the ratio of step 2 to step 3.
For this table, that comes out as 1.8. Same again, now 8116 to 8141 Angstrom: 2.8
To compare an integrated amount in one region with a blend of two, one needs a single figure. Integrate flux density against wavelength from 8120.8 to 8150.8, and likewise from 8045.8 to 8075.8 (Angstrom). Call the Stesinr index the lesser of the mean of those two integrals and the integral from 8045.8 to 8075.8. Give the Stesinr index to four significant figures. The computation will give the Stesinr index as 2937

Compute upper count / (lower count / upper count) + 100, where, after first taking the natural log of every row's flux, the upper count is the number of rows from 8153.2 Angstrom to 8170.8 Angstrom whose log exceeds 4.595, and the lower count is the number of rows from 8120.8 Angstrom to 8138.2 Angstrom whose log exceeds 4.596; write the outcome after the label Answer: 103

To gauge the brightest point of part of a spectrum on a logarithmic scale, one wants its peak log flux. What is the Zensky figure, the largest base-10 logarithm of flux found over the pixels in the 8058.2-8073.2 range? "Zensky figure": 2.00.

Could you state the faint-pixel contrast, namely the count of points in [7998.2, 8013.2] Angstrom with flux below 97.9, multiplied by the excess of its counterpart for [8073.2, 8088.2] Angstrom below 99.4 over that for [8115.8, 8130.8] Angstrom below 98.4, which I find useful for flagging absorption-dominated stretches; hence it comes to 10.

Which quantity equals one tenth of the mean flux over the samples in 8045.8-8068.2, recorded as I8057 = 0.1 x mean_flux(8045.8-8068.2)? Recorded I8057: 9.80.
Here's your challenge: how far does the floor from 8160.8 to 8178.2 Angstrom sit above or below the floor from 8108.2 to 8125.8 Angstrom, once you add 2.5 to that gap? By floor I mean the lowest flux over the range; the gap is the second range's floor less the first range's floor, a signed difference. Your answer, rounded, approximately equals 4.0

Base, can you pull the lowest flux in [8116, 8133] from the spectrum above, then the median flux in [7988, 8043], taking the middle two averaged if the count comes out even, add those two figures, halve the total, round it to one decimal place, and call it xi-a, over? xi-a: 96.6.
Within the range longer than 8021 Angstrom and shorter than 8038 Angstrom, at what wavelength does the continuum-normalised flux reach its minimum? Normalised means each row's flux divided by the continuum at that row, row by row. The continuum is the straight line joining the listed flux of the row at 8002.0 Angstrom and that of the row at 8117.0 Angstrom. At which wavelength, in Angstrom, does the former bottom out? 8037.0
